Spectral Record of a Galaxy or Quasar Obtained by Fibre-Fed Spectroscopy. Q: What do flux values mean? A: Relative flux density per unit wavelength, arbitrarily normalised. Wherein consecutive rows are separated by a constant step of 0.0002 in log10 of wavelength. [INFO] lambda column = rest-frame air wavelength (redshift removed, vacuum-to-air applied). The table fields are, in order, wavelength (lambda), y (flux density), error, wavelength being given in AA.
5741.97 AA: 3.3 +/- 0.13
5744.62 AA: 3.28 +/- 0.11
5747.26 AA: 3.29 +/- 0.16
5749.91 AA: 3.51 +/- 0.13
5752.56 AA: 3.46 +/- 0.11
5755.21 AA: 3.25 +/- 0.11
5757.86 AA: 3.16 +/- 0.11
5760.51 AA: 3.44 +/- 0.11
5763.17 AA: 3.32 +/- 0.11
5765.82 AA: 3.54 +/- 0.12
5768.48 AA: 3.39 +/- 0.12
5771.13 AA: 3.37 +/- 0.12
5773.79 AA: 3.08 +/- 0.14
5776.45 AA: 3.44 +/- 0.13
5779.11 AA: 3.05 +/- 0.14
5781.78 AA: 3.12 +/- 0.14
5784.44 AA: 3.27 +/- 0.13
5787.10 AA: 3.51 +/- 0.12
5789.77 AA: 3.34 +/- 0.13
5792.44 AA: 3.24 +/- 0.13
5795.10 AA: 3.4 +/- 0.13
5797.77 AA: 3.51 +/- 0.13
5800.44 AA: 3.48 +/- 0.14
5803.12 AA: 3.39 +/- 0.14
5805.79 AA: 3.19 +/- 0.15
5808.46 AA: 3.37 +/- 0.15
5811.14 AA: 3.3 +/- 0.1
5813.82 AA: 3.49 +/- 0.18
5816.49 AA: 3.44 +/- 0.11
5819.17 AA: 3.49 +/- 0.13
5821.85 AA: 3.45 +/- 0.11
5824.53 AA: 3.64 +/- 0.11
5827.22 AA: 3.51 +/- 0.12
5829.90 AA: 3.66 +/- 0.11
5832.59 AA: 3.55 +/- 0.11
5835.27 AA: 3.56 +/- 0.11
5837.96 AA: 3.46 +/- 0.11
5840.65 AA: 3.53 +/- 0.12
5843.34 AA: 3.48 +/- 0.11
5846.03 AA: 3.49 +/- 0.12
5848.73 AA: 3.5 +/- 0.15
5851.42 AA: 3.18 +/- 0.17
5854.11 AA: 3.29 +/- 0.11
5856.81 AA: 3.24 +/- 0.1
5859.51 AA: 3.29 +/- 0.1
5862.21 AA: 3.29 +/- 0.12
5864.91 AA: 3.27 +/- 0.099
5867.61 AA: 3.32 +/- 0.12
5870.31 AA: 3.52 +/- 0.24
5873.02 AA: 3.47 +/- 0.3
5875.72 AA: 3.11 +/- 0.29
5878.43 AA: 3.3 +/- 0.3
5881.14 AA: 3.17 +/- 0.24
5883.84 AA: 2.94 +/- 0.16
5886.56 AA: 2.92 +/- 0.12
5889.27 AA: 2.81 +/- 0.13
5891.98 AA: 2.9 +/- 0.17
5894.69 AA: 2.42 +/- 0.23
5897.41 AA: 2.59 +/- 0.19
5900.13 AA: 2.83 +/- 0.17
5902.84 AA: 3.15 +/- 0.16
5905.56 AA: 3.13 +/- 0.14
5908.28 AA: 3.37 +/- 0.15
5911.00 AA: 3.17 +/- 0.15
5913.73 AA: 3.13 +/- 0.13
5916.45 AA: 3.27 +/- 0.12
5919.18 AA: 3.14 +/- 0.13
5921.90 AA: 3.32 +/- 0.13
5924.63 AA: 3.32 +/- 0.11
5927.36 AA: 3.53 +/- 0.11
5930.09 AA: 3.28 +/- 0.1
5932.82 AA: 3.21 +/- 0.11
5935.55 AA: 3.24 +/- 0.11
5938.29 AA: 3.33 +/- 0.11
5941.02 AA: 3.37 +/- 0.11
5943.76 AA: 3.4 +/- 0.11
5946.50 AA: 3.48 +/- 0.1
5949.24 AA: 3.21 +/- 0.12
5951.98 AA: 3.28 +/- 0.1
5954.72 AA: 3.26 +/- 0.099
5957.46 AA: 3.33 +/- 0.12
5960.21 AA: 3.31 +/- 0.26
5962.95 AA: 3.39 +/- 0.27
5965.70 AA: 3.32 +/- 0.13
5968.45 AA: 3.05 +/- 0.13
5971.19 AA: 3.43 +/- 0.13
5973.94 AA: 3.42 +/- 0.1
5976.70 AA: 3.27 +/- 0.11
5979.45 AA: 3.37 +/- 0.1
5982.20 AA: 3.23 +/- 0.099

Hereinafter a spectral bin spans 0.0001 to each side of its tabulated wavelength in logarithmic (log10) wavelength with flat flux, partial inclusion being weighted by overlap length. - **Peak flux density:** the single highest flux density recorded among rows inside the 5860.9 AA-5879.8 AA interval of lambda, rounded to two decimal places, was 3.52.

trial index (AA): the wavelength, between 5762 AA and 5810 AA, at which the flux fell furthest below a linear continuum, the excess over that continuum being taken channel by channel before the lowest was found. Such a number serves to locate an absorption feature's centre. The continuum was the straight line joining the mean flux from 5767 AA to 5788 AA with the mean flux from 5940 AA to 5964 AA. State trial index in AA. 5779.11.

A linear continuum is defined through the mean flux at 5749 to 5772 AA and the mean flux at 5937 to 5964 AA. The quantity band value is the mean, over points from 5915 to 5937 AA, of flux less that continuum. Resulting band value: -0.053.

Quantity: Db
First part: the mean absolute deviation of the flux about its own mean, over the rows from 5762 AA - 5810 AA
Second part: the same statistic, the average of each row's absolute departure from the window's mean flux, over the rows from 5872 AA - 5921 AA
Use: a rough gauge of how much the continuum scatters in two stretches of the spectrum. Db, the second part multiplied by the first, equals 0.025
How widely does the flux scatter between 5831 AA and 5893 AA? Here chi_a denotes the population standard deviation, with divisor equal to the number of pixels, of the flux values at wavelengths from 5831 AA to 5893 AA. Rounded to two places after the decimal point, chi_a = 0.22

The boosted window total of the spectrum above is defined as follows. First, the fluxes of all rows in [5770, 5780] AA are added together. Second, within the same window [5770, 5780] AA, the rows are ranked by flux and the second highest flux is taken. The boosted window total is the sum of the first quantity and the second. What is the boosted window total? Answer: 16.3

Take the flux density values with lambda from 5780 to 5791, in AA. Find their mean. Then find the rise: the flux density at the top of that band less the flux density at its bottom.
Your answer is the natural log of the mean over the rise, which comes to 2.7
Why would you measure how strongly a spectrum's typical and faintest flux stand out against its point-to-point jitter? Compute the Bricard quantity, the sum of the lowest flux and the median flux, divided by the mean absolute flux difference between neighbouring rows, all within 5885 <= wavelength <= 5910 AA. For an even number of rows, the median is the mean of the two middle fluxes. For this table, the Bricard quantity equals 25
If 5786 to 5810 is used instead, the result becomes 51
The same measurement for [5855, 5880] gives 56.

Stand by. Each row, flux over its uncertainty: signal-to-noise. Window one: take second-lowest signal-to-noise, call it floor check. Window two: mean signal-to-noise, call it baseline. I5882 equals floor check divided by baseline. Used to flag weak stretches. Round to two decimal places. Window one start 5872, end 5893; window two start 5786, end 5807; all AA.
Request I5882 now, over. 0.43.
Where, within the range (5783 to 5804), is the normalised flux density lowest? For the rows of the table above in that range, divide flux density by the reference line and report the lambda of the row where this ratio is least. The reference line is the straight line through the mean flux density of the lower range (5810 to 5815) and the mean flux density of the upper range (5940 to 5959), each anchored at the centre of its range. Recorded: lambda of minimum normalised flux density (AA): 5792.44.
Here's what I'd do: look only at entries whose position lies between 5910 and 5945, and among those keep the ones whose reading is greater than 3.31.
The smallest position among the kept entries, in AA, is 5921.90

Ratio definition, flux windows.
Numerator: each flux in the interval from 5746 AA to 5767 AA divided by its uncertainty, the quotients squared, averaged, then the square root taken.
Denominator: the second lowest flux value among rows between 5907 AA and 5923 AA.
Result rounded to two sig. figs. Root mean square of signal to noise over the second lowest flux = 9.1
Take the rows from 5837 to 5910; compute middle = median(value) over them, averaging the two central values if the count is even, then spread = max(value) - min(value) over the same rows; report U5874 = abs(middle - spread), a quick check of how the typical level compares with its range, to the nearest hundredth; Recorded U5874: 2.16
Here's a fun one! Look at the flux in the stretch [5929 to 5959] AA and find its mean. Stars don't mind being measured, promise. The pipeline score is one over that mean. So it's 0.302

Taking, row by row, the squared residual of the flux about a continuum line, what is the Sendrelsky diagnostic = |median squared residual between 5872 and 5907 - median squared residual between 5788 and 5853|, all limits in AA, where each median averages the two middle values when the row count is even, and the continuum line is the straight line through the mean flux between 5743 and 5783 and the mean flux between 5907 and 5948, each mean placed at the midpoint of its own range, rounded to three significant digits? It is 0.105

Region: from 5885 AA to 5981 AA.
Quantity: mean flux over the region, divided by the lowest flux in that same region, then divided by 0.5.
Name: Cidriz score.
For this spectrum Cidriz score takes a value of 2.64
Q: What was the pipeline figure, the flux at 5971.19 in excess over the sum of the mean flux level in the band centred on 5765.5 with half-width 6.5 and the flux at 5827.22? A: -3.5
